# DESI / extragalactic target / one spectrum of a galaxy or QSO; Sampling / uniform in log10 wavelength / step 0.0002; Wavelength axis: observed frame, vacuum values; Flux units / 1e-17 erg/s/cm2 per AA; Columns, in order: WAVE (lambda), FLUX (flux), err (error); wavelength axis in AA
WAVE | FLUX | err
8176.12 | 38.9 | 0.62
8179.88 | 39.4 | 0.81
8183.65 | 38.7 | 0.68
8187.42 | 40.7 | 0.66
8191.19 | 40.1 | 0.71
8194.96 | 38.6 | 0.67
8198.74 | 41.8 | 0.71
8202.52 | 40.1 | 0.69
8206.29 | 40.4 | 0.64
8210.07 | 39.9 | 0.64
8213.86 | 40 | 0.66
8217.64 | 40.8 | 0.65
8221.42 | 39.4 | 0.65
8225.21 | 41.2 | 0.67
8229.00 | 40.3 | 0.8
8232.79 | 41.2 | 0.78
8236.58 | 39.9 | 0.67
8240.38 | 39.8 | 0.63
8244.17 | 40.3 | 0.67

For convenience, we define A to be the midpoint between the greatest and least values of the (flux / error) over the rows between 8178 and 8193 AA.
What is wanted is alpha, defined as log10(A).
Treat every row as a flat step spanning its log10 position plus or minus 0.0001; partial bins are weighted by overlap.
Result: 1.742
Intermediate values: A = 55.2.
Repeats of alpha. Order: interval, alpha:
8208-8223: 1.790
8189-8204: 1.761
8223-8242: 1.754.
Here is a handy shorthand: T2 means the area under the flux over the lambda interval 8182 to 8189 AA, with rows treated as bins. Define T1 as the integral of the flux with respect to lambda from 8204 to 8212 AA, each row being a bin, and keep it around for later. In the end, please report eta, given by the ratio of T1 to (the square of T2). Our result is 0.0042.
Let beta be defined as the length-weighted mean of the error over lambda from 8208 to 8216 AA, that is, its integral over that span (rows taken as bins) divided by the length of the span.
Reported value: 0.65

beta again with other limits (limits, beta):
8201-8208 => 0.67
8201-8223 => 0.65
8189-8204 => 0.69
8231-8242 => 0.69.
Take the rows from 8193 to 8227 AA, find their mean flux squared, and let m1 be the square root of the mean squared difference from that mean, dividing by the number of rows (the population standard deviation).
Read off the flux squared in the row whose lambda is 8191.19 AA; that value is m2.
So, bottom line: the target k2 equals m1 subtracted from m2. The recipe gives 1536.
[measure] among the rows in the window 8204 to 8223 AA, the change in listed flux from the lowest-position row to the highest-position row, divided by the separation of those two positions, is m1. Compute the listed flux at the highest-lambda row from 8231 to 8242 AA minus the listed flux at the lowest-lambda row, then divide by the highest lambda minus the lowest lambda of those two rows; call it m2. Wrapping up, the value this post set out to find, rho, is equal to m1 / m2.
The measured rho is 0.4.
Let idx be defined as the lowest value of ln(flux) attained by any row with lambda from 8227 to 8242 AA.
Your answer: 3.684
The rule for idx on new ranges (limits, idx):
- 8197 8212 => 3.686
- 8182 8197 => 3.653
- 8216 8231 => 3.674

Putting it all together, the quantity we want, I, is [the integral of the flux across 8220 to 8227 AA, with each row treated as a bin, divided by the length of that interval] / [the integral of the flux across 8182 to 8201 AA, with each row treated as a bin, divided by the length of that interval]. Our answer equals 1.01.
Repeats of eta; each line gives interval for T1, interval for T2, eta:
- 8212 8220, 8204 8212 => 0.0031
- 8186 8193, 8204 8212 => 0.0027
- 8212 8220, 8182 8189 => 0.0042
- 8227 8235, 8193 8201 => 0.0032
